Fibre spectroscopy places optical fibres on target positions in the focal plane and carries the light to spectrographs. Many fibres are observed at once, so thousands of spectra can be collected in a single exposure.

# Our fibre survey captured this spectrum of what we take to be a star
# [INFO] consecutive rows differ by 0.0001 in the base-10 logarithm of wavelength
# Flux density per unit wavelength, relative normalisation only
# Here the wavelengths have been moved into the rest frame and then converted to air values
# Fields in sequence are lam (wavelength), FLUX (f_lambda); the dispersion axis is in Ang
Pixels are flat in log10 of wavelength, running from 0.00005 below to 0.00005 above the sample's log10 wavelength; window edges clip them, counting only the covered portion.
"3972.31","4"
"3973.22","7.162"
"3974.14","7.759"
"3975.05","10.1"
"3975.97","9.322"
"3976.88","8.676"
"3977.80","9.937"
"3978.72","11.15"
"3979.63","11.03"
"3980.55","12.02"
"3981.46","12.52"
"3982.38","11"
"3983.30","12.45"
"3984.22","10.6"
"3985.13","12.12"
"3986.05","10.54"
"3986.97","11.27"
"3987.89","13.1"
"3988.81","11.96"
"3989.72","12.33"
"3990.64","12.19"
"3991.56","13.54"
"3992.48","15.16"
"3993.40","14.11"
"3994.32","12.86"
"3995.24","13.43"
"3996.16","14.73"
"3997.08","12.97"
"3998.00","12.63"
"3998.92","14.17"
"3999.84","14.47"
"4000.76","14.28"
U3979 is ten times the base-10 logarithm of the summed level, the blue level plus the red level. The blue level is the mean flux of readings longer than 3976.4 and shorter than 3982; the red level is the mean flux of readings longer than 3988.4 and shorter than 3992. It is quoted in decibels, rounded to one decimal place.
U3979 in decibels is 13.7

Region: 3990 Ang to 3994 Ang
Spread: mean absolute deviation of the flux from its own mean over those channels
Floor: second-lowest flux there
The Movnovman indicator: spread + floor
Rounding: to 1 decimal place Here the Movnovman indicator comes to 14.4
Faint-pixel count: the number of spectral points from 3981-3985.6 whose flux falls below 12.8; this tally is 5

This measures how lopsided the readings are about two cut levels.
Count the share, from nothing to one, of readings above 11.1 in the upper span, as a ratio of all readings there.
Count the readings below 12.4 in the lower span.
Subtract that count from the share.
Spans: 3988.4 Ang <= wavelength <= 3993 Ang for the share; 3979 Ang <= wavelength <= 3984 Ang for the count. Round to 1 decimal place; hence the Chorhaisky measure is -2.0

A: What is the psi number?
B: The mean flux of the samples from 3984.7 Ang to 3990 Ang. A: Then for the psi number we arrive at 11.9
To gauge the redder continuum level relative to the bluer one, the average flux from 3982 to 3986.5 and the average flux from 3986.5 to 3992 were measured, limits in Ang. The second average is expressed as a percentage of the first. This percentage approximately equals 109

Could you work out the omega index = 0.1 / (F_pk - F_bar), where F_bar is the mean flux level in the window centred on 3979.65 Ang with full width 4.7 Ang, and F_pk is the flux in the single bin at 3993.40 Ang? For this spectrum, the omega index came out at 0.036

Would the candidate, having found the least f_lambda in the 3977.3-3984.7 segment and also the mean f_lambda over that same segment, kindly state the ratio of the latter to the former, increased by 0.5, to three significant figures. 1.64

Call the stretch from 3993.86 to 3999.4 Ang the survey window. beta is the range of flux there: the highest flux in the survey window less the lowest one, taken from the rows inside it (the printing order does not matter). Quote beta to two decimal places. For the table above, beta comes 2.10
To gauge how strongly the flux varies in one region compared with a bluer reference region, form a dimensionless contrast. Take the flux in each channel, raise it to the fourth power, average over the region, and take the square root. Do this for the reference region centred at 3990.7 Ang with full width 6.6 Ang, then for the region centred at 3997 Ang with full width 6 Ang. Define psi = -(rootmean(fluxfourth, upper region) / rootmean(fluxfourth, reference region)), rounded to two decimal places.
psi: -1.05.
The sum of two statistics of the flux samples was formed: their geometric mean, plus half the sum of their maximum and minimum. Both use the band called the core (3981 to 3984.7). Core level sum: 23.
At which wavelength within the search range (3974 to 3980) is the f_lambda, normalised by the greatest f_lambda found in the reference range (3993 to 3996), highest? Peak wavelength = 3978.72 Ang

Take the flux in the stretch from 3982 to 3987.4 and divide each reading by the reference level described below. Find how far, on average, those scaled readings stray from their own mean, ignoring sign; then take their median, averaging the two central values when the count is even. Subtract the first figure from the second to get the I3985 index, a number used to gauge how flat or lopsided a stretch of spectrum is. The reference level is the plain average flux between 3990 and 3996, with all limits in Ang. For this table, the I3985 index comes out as 0.77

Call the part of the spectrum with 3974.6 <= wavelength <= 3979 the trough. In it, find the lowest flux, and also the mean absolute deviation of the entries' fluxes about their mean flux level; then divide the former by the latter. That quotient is 13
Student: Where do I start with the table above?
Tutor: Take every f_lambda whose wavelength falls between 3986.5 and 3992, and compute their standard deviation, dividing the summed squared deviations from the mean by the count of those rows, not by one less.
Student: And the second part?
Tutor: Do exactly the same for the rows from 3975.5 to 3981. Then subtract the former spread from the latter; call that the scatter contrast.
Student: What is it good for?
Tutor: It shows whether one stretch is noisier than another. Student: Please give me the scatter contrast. 0.41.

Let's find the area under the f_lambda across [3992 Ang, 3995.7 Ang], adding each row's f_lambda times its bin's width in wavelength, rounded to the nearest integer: 51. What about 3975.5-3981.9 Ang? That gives 68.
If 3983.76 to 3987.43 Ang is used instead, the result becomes 41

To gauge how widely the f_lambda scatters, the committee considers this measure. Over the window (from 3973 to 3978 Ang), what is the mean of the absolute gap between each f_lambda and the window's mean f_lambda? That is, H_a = 0.96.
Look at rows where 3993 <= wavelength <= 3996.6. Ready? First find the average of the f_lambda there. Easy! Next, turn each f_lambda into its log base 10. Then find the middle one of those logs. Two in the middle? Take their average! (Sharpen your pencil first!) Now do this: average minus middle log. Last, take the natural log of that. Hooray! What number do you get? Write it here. 2.54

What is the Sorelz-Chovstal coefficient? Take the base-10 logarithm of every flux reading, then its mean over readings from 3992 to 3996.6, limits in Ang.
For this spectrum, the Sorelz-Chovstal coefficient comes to 1.15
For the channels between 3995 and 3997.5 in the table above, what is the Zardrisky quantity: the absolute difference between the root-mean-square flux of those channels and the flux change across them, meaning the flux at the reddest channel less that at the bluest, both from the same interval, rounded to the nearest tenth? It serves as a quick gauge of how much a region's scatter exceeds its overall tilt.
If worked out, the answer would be 14.2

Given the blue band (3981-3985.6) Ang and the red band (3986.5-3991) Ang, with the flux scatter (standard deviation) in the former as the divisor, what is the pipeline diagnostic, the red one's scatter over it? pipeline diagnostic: 0.7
